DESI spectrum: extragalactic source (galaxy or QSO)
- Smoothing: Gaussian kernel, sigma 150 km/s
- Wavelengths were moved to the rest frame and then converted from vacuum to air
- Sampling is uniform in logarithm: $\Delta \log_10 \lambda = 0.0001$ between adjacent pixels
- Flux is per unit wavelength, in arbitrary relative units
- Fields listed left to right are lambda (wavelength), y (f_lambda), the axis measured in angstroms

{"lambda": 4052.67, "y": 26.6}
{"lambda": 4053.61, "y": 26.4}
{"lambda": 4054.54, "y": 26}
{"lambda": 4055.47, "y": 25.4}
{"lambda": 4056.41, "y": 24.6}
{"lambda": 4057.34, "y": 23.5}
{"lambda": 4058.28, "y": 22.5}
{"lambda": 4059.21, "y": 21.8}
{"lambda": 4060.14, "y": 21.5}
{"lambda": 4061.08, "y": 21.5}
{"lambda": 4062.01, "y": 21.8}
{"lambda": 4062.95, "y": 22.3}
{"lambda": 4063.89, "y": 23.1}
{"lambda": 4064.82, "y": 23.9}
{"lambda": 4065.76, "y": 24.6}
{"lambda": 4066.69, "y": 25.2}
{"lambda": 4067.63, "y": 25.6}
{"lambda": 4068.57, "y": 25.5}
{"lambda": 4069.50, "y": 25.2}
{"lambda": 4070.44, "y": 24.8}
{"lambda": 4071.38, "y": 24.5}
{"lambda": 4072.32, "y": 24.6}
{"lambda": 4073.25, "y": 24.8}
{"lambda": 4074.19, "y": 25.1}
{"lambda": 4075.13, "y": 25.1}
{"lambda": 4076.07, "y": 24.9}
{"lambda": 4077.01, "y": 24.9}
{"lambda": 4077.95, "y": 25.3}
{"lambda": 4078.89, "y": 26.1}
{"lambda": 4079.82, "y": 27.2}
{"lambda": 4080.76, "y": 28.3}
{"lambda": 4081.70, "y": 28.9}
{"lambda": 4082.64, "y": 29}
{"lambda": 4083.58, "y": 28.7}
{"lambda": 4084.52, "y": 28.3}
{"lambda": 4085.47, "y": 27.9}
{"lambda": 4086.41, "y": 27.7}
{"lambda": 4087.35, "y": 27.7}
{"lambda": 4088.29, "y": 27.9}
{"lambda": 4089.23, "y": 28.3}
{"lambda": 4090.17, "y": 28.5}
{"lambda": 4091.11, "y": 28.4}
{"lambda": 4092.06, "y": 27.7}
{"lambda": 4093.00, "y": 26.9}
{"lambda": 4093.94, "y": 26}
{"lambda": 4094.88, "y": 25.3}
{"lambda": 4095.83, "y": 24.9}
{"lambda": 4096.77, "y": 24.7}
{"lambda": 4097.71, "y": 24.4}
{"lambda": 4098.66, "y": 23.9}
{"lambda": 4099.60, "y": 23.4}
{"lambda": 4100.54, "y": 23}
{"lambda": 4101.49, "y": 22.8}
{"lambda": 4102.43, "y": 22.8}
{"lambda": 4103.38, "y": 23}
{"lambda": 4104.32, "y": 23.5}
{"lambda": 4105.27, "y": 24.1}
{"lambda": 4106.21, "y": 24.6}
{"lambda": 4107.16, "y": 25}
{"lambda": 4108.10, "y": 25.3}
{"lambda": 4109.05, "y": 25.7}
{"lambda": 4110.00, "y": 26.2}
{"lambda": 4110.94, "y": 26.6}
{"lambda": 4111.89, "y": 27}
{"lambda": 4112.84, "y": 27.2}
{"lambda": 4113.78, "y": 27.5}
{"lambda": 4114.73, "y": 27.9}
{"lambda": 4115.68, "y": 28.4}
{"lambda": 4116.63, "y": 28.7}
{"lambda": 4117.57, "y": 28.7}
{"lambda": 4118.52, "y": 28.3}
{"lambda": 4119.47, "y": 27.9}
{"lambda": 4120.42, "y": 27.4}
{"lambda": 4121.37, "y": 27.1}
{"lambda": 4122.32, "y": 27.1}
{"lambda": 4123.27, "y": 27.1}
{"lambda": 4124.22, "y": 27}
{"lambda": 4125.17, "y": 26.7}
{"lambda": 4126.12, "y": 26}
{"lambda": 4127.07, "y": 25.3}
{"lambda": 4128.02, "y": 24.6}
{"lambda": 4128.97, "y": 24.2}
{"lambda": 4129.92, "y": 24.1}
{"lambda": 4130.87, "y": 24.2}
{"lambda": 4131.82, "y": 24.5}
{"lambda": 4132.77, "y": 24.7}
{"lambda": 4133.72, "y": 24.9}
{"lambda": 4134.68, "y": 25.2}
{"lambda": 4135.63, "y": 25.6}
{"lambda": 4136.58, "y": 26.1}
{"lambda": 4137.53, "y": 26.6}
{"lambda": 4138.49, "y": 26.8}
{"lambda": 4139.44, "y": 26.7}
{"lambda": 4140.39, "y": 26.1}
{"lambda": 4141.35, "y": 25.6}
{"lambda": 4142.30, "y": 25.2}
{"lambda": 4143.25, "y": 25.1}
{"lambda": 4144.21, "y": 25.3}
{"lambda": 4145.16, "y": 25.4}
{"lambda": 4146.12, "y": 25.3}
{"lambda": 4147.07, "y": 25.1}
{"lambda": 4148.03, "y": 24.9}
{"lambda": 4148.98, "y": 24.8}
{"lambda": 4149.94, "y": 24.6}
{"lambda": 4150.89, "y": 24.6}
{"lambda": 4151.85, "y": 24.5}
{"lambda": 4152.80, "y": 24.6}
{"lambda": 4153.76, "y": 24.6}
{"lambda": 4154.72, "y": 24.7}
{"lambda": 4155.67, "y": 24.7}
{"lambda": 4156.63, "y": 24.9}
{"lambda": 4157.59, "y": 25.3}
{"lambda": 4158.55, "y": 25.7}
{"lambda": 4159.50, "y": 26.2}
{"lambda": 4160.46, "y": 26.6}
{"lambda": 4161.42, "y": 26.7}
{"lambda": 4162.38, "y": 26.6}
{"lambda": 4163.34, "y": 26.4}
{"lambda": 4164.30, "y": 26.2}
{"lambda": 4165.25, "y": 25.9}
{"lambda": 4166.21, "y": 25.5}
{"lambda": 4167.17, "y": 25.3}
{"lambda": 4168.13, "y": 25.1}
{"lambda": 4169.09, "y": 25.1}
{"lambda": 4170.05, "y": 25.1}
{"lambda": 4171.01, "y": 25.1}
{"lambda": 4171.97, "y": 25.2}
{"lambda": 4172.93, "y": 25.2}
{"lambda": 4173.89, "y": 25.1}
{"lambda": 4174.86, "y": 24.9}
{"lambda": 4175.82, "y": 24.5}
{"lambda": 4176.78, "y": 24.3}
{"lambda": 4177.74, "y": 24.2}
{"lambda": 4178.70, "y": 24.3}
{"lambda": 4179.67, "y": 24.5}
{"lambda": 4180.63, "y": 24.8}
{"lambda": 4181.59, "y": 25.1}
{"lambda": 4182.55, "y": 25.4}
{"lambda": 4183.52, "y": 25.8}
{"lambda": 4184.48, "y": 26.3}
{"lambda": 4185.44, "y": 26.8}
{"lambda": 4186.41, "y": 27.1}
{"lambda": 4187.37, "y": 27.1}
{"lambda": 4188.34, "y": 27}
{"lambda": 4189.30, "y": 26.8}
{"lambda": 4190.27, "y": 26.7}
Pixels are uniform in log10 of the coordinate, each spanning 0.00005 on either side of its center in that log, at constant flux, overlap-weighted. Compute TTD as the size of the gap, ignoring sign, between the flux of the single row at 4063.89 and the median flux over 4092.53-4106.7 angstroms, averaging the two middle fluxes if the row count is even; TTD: 1.0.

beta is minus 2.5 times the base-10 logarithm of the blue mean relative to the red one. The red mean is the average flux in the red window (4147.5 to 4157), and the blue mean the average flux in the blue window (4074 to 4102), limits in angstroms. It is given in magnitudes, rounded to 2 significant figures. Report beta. -0.072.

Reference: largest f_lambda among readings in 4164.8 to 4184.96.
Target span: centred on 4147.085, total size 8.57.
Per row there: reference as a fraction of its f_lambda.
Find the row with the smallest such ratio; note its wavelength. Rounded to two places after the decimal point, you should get 4145.16 angstroms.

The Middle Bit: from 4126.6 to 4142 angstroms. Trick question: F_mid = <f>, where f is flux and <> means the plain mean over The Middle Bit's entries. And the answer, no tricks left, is 25.3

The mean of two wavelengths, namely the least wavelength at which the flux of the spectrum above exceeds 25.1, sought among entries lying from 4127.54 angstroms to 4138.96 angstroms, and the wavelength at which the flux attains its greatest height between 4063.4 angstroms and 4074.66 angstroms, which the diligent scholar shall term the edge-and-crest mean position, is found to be 4101.2 angstroms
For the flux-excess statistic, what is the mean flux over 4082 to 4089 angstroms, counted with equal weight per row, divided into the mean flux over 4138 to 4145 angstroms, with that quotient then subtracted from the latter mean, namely 24.9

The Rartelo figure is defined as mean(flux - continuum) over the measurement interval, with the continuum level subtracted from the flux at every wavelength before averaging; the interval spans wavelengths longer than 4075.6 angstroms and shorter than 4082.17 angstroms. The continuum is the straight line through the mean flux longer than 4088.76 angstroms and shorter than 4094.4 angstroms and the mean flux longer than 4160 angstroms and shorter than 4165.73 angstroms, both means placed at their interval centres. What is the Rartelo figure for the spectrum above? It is -1.3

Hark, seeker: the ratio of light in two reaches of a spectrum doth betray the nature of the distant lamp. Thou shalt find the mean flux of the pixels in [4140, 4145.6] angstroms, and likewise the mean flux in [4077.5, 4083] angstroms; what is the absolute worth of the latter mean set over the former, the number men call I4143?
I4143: 1.08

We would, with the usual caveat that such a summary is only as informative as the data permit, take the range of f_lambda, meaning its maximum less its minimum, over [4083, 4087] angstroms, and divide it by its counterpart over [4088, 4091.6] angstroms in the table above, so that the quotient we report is 1.67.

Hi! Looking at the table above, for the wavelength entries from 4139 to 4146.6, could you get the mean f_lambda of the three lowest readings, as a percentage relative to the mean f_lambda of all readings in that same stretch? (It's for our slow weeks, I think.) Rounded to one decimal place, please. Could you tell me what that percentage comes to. 98.5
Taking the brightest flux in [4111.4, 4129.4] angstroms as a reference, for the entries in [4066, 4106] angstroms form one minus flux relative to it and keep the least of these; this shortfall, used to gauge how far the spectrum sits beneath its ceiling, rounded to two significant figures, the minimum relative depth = -0.010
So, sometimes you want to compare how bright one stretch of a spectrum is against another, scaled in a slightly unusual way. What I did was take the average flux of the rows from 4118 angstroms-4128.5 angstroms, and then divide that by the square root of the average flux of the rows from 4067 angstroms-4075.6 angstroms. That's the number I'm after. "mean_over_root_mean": 5.35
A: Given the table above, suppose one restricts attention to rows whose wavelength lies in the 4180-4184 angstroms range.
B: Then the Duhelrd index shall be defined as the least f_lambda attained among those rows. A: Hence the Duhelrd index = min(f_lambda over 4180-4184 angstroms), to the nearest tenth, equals 24.8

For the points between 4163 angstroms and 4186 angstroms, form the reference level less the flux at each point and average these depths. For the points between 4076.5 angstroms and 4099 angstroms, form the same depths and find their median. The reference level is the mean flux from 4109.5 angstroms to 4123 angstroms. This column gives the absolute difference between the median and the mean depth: 2.4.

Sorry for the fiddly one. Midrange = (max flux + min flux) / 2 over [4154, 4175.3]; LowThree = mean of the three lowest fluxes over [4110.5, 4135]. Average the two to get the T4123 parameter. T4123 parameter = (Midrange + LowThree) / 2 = 24.9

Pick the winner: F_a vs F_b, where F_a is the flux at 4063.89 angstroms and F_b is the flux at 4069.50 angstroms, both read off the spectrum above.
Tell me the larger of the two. 25.20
